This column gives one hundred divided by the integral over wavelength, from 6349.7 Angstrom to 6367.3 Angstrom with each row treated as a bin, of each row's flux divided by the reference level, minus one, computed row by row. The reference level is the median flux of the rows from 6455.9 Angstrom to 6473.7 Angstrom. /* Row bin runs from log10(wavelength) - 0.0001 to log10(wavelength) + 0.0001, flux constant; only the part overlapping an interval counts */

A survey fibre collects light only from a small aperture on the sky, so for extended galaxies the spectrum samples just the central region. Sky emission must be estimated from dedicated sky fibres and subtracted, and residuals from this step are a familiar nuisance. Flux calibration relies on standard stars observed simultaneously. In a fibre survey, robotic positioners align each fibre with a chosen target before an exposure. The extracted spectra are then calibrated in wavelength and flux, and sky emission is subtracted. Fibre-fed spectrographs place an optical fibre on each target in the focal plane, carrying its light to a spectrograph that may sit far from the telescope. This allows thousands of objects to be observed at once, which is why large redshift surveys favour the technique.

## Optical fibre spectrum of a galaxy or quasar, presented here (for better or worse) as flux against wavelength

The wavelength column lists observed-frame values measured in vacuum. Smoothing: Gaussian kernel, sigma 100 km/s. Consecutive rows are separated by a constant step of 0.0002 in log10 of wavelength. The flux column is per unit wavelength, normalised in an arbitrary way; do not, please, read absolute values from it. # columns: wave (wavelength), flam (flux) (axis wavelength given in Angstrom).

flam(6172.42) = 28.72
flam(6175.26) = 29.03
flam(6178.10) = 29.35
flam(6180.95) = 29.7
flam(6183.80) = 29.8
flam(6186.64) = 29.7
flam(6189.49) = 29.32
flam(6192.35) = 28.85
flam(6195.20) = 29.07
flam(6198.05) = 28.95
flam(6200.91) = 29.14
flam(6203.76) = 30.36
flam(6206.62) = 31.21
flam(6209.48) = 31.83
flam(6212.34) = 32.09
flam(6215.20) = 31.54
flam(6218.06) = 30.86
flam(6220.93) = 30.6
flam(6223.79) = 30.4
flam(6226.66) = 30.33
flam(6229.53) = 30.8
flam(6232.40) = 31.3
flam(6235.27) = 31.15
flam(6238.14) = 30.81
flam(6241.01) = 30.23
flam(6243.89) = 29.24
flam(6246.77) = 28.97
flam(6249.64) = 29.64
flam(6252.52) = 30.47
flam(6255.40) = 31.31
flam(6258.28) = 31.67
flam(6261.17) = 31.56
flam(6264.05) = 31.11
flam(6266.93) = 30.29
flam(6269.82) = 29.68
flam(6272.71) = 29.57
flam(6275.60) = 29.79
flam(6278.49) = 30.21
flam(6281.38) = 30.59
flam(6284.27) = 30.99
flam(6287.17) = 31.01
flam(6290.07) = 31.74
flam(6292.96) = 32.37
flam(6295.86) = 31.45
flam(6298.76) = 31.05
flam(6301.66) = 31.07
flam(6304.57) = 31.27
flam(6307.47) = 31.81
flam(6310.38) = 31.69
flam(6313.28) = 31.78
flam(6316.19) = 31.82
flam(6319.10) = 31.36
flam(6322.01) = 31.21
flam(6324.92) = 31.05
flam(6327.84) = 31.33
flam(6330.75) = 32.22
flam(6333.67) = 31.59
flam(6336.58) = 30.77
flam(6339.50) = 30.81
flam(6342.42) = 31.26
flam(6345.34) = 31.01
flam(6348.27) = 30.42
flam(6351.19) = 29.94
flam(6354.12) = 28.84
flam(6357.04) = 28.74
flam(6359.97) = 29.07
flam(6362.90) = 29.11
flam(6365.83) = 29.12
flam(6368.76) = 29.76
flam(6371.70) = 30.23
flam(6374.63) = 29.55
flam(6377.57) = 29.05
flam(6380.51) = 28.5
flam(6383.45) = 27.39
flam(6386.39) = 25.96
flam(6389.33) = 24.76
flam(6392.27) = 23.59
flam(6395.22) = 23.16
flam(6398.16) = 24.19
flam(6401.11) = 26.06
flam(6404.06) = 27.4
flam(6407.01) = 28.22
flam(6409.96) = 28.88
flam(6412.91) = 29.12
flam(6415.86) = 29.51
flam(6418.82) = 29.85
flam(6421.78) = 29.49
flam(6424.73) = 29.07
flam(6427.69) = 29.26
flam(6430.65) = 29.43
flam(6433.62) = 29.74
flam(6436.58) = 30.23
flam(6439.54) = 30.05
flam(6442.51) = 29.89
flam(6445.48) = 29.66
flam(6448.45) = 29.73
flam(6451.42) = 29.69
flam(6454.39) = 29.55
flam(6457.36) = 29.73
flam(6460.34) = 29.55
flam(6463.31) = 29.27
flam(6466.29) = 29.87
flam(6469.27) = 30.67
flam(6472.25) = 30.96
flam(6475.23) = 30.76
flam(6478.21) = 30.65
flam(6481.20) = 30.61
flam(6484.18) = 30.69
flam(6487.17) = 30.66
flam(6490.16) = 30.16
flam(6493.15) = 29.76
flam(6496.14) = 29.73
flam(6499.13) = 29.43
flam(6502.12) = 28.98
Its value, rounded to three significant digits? -256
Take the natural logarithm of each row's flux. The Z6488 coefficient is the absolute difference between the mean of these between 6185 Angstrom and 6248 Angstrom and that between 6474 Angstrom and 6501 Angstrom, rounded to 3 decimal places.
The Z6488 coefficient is 0.001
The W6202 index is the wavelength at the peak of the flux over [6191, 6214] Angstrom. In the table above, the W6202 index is 6212.34 Angstrom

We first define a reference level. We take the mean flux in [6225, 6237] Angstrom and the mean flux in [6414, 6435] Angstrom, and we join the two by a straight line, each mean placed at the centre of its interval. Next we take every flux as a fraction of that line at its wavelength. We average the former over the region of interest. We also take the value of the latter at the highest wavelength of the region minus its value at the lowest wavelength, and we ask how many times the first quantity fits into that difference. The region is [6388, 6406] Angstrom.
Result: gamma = 0.11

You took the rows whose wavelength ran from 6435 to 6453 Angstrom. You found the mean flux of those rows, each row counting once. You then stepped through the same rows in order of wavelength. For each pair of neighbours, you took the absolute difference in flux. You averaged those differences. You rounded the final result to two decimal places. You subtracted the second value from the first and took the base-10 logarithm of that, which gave 1.47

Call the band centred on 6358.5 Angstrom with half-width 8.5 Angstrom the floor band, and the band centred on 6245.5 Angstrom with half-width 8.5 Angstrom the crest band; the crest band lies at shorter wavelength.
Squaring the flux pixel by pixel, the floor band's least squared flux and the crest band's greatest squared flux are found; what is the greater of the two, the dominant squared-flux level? 949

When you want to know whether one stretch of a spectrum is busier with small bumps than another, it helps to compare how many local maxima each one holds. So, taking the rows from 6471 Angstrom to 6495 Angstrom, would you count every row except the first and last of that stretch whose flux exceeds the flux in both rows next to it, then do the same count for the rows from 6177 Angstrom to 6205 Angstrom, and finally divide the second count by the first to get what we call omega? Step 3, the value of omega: 2.0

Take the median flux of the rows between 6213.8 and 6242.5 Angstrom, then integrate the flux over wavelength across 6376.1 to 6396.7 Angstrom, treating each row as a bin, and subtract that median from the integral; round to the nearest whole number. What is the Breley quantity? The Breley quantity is 506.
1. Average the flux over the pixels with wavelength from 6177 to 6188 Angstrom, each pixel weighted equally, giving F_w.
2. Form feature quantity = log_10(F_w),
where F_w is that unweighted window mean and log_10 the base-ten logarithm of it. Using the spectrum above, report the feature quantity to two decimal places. 1.47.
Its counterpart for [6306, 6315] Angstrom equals 1.50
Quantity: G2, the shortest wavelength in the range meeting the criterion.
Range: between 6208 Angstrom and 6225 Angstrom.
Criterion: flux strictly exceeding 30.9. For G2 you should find 6209.48 Angstrom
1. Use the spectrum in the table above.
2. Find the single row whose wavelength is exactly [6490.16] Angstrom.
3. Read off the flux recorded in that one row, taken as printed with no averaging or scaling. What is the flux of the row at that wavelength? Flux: 30.16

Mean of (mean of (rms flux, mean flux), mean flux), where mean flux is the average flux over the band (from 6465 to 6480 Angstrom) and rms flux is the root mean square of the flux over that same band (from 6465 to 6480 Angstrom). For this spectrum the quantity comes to 30.58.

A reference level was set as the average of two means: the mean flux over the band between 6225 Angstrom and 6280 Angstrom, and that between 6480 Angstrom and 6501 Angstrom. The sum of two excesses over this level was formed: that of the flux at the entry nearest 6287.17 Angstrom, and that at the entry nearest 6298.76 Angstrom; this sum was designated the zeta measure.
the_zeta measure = 1.5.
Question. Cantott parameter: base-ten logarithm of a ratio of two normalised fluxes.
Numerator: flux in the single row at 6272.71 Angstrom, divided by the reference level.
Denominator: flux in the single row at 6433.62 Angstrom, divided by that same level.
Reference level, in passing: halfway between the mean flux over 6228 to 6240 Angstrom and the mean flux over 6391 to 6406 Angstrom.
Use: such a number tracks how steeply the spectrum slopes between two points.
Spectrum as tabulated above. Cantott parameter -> -0.002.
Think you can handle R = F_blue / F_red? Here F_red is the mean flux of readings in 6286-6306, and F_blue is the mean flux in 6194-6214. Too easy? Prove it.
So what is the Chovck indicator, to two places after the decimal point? 0.97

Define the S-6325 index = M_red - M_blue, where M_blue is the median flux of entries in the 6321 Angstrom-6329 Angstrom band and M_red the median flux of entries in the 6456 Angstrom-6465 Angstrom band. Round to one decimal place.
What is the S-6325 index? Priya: -1.7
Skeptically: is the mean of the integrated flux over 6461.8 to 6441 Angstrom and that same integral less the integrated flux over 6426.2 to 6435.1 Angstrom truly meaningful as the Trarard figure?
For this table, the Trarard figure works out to 486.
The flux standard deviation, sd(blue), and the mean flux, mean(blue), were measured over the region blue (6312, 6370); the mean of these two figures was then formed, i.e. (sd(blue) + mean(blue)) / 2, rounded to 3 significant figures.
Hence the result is 15.8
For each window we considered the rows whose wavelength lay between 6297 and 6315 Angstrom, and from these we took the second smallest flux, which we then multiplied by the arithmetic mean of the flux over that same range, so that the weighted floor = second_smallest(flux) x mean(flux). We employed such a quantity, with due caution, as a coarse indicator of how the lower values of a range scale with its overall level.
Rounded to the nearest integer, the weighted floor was 977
